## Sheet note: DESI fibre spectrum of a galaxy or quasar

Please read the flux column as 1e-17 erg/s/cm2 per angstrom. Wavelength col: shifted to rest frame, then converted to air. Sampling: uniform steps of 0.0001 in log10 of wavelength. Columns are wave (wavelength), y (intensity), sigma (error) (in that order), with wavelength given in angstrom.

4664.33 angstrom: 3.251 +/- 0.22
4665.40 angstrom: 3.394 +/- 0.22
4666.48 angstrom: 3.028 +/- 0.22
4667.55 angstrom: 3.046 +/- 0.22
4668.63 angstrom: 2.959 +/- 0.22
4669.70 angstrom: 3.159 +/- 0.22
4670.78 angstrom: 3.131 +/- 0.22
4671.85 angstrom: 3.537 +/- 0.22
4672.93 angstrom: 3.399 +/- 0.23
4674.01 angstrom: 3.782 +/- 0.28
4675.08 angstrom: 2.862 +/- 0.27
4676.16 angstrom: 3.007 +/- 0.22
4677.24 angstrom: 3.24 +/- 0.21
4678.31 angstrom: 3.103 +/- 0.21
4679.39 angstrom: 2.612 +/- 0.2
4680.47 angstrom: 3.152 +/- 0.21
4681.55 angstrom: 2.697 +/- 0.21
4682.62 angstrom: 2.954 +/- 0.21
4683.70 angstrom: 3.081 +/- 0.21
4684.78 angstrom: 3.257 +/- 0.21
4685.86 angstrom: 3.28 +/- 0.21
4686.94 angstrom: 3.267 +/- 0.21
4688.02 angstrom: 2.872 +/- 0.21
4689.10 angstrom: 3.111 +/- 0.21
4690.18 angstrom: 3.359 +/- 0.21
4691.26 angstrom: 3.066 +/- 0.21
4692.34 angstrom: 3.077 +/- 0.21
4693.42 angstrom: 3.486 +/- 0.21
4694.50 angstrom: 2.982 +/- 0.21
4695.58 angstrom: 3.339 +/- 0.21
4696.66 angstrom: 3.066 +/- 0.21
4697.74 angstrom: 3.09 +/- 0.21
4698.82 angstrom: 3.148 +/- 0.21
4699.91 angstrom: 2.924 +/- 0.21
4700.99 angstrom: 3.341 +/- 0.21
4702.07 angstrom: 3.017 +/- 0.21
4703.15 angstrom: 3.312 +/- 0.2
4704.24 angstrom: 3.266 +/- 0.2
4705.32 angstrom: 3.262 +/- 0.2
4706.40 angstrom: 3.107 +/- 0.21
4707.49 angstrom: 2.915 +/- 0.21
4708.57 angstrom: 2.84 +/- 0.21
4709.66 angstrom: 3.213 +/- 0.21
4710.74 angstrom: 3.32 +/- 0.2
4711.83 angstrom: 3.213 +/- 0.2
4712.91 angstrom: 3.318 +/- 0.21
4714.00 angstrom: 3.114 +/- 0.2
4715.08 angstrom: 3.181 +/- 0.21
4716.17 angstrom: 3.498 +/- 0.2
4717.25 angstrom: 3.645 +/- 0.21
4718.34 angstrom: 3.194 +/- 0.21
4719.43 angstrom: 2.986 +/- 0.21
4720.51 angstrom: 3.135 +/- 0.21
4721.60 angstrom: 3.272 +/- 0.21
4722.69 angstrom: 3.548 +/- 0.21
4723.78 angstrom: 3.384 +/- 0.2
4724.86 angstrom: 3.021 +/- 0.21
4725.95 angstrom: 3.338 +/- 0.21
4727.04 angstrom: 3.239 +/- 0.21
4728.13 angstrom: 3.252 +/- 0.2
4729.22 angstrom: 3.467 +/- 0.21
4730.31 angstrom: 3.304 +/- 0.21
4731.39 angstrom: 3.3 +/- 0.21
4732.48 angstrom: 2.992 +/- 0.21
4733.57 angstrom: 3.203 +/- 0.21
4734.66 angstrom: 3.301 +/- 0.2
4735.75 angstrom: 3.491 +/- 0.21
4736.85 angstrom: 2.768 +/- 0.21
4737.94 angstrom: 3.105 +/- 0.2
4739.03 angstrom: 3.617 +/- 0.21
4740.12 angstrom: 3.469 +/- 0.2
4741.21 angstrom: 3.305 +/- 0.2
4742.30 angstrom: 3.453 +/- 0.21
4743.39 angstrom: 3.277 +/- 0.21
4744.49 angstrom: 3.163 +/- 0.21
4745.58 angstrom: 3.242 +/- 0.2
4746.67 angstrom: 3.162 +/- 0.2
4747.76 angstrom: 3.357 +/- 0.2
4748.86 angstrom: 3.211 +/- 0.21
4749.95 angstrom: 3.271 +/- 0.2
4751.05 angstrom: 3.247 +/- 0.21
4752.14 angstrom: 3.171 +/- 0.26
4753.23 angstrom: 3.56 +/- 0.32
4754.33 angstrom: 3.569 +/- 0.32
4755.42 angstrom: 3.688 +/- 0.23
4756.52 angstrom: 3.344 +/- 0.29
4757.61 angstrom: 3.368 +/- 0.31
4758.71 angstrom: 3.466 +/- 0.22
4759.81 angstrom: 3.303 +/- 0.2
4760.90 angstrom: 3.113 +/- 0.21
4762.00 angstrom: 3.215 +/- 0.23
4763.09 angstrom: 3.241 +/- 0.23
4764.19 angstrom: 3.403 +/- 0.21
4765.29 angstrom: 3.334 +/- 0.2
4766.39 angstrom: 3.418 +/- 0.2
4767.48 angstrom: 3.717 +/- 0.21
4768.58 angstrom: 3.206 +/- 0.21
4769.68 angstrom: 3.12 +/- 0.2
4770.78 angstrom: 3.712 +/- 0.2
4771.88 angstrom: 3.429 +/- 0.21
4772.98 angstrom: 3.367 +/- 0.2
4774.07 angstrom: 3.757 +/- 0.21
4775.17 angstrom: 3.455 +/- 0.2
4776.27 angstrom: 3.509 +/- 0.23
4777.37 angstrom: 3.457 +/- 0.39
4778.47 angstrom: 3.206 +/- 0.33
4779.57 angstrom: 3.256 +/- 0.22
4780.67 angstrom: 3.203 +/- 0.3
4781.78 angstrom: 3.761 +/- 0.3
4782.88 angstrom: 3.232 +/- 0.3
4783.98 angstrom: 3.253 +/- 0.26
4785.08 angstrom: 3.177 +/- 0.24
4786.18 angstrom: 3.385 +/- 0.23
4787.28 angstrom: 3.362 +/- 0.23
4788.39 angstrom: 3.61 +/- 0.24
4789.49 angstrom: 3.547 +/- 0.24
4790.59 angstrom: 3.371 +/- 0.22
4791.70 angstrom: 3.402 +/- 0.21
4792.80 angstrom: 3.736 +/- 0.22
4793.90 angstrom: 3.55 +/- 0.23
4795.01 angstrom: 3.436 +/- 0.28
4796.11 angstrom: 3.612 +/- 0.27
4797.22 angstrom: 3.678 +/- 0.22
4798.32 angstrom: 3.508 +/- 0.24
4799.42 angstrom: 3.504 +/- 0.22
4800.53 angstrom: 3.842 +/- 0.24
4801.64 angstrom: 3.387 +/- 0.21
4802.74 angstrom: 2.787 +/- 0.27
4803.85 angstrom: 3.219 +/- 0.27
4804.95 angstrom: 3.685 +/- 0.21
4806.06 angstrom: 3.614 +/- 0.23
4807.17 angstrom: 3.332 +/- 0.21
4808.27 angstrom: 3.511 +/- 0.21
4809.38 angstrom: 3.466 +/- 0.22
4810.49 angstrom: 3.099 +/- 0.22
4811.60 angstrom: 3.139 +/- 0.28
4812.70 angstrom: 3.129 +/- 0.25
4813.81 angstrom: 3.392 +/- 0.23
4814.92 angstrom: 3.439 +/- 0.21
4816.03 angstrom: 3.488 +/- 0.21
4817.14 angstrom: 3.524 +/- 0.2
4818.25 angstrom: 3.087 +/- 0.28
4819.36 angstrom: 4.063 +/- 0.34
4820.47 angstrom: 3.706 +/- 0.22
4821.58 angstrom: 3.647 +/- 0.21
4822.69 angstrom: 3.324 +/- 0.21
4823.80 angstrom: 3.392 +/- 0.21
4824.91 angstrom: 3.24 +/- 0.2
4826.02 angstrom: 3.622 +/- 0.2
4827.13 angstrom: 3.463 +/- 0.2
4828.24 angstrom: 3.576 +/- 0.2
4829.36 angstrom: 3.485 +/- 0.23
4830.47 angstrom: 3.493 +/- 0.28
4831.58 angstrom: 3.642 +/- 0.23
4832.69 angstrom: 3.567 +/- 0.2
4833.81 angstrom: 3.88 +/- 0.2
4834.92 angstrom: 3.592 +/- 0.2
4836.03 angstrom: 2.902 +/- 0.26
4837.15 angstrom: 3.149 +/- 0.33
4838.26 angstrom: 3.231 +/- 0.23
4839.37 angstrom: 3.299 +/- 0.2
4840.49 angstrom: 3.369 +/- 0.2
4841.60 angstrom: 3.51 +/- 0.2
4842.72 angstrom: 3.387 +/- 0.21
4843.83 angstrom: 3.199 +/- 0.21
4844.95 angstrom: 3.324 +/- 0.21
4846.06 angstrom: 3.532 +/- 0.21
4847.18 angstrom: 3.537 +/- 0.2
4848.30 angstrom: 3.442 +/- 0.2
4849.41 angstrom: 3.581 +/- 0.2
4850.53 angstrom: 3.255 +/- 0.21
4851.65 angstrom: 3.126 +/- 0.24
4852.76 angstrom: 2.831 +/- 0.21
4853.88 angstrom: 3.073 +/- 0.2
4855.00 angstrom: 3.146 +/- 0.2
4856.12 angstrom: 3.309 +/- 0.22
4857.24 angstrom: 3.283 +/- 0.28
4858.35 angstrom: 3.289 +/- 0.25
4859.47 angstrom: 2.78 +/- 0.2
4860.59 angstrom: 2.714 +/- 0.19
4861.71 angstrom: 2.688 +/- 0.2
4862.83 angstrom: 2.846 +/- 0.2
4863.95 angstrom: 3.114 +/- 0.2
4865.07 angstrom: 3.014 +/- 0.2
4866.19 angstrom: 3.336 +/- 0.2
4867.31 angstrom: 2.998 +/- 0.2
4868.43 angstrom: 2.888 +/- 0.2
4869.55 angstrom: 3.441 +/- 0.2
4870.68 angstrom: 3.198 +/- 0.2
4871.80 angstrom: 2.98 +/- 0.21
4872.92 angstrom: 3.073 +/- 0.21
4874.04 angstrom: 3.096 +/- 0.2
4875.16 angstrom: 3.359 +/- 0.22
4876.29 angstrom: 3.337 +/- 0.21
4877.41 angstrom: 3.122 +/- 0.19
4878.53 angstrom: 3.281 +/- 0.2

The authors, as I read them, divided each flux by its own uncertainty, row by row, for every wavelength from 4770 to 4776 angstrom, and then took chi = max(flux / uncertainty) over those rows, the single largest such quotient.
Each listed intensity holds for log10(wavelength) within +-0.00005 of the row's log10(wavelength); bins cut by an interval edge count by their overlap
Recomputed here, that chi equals 18.6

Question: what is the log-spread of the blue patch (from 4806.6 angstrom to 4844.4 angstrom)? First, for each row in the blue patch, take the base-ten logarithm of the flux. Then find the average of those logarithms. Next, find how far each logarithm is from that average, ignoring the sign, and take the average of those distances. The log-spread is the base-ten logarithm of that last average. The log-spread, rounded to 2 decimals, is -1.64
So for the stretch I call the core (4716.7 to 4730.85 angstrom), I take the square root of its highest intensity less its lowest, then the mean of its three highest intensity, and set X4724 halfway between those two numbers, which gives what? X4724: 2.18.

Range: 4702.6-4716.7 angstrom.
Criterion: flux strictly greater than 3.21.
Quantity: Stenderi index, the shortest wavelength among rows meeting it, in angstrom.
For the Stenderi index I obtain 4703.15 angstrom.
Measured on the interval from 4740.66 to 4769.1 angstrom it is 4741.21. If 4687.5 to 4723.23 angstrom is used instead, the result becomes 4690.18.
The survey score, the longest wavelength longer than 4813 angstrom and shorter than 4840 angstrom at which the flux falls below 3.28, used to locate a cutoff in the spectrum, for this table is 4838.26 angstrom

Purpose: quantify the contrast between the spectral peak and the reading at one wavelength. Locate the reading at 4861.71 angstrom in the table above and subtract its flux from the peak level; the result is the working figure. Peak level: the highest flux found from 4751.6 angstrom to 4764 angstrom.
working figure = 1.0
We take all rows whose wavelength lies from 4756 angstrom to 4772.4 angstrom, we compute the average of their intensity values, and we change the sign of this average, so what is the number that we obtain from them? -3.36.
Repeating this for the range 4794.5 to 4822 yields -3.45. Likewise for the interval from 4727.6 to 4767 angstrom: -3.31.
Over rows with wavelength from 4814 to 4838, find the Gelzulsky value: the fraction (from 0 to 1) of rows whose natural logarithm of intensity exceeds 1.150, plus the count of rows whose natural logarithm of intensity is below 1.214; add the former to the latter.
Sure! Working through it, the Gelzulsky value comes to 5.9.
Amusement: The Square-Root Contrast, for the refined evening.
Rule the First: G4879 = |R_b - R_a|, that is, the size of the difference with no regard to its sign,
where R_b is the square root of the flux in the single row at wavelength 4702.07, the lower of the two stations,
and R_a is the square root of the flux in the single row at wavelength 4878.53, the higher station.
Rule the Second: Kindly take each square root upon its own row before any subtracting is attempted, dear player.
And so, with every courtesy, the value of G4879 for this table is 0.074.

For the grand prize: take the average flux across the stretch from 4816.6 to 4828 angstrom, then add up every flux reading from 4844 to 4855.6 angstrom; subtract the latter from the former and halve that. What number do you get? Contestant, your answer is -14.7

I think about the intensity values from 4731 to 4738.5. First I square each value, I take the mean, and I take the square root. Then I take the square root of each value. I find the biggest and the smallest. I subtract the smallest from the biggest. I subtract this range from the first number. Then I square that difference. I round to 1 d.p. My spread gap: 8.8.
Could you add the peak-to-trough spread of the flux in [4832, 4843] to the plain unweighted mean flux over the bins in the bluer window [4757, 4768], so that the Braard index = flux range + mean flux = 4.34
